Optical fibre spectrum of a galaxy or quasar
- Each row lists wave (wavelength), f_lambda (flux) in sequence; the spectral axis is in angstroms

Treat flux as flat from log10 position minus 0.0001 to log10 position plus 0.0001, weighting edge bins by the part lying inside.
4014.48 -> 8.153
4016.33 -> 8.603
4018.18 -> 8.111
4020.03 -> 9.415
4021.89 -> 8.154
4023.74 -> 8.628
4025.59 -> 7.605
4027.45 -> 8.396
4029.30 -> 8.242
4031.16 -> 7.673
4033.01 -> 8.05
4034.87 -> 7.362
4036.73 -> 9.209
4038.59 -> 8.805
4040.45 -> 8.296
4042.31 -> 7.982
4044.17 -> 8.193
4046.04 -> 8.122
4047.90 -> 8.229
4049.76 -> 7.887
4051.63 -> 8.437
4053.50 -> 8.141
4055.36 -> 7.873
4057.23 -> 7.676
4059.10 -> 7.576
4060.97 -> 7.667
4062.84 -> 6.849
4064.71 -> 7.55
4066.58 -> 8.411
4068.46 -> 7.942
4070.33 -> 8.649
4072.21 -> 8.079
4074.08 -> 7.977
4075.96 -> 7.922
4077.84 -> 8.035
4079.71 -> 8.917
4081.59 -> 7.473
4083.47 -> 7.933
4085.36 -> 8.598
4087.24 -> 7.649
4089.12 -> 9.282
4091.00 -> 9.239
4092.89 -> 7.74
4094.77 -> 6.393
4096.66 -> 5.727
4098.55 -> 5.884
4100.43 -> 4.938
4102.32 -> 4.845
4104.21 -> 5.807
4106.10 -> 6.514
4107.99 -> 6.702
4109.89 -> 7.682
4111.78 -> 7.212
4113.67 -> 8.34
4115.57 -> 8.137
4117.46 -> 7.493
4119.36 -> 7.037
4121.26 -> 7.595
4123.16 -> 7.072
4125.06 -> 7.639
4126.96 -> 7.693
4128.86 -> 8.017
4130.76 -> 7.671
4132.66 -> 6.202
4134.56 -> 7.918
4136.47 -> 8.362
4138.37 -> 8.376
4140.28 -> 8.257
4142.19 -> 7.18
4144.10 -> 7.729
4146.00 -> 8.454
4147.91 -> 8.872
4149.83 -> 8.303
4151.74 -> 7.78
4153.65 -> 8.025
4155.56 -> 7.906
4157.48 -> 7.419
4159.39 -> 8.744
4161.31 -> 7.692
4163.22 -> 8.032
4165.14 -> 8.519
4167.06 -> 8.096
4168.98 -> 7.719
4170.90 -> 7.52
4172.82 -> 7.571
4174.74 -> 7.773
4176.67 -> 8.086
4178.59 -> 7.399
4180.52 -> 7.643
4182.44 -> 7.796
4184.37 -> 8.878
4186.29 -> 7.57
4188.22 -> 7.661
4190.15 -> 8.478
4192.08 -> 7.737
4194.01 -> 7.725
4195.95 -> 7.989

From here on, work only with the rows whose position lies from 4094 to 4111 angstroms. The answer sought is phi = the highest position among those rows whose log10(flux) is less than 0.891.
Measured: 4109.89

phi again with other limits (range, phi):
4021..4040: 4034.87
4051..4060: 4059.10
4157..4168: 4161.31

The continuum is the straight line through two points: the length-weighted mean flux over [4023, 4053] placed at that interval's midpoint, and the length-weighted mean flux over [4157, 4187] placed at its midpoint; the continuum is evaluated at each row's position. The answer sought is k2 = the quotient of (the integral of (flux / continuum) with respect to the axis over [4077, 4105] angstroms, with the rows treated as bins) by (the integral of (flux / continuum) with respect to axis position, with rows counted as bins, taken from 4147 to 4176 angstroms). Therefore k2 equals 0.86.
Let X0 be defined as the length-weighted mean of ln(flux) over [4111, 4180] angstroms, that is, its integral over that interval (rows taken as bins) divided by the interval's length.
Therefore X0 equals 2.06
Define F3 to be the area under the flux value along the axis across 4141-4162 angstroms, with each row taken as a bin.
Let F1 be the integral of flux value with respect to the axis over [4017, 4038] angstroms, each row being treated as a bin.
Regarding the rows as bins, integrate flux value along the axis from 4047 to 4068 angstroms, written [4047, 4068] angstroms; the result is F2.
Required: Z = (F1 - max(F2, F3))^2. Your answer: 29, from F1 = 174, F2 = 165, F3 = 168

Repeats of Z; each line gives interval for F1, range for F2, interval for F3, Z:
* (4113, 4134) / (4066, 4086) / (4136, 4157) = 137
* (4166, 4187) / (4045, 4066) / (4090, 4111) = 0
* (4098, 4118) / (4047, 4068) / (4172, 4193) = 996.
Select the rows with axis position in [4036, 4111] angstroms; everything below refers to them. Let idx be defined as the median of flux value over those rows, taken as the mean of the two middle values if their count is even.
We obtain 7.9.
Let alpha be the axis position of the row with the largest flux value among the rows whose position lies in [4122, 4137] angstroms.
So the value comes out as 4136.47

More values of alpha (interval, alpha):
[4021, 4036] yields 4023.74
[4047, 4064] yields 4051.63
